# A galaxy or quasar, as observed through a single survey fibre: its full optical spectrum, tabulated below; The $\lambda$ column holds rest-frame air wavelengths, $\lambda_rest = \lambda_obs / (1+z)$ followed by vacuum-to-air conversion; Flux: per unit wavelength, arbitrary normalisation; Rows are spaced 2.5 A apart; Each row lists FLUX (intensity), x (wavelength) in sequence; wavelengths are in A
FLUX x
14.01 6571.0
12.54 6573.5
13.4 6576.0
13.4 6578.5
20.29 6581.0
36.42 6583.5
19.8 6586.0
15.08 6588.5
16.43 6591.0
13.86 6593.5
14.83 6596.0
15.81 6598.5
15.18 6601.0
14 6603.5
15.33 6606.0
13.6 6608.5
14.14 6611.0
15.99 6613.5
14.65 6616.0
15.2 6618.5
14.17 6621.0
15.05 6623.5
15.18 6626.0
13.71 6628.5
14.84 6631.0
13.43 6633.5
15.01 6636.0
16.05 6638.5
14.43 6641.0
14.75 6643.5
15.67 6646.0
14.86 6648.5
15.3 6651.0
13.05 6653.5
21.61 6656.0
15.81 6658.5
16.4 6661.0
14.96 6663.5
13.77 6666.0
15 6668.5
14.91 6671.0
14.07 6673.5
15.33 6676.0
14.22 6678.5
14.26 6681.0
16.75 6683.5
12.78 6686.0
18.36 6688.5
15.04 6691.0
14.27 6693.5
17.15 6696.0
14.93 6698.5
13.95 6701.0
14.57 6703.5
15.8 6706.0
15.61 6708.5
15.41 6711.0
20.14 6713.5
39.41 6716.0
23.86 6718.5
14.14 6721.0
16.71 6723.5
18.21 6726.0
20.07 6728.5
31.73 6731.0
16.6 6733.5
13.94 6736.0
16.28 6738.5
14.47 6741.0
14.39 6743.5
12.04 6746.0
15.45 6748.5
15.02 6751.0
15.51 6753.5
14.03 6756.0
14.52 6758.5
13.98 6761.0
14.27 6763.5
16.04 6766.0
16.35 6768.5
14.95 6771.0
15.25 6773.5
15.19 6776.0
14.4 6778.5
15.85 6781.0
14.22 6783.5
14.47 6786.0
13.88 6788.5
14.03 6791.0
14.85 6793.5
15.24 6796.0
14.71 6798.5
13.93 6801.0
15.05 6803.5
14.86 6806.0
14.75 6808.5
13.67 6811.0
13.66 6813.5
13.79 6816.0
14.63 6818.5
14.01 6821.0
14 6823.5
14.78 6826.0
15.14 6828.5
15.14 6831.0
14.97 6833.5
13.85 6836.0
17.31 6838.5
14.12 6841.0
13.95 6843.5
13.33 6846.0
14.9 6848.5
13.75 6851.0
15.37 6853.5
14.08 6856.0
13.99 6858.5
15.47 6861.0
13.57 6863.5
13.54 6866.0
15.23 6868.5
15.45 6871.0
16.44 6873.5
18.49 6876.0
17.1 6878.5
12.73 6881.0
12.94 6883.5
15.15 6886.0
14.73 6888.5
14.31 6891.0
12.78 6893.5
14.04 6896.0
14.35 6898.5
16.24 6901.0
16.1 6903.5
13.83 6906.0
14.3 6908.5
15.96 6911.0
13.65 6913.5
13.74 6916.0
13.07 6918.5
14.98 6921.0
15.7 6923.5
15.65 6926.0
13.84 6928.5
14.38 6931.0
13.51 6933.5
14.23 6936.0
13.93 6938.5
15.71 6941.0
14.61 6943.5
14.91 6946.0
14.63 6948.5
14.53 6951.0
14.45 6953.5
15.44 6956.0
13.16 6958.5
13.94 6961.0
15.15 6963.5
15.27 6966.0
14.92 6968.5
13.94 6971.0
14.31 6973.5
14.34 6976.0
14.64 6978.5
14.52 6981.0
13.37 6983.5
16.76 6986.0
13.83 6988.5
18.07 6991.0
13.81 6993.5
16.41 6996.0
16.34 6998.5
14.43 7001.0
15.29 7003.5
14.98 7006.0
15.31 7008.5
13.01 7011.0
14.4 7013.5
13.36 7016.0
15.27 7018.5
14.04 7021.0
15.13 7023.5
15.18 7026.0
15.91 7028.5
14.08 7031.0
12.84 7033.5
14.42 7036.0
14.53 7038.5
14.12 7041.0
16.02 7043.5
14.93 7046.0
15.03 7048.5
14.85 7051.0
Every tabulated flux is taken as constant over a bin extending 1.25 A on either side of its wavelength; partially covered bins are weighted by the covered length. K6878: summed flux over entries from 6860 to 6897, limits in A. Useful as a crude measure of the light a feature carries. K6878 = 222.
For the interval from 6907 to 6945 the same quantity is 217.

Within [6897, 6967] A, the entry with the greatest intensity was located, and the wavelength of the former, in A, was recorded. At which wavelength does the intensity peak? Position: 6901.0 A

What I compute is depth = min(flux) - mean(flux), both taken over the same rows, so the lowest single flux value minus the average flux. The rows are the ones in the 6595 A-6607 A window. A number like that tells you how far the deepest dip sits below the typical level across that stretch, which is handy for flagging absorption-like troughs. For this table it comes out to -1.03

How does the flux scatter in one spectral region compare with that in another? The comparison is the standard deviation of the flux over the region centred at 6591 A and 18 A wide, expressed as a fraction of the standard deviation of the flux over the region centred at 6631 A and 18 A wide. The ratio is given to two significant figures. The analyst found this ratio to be 8.8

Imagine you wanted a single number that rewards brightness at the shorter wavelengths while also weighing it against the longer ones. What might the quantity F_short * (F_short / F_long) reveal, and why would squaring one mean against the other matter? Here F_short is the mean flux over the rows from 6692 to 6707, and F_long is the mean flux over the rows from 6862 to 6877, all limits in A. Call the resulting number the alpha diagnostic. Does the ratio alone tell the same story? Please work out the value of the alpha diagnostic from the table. 14.8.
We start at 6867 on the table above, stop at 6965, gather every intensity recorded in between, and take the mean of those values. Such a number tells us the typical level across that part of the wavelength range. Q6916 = 14.70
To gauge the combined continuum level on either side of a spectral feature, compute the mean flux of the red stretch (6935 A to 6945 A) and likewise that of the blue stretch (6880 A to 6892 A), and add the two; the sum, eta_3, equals 28.6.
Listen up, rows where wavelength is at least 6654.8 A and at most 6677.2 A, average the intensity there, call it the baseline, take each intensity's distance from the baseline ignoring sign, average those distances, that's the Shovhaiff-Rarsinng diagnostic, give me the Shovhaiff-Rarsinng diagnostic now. 1.5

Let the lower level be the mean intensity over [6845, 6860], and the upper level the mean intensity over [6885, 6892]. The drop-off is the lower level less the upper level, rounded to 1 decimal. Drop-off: -0.5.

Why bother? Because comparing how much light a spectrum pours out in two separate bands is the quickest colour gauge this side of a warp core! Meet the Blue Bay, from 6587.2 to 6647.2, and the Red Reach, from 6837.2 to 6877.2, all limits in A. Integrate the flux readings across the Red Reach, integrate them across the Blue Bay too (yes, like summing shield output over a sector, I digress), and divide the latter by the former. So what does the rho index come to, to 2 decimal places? 1.49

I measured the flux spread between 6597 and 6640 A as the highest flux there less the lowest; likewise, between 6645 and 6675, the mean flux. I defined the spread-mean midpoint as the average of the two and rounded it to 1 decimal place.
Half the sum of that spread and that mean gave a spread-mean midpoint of 9.0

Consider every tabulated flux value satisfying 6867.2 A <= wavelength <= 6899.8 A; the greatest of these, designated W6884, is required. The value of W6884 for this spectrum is 18.49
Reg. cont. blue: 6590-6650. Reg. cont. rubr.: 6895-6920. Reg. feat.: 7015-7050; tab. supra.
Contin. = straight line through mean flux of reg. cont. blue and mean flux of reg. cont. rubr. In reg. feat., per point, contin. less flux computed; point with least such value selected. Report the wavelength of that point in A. 7043.5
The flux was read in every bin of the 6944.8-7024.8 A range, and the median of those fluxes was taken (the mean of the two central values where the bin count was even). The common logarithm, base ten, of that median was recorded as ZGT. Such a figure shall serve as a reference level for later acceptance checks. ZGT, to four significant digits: 1.164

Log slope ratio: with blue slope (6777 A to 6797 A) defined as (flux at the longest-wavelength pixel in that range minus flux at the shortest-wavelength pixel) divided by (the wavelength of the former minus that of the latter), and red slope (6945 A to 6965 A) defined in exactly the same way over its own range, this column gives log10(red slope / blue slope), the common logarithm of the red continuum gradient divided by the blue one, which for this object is -0.54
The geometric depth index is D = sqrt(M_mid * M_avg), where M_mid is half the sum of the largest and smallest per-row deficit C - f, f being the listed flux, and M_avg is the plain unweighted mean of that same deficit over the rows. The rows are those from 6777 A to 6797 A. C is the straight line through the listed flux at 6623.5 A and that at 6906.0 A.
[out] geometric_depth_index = 0.4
